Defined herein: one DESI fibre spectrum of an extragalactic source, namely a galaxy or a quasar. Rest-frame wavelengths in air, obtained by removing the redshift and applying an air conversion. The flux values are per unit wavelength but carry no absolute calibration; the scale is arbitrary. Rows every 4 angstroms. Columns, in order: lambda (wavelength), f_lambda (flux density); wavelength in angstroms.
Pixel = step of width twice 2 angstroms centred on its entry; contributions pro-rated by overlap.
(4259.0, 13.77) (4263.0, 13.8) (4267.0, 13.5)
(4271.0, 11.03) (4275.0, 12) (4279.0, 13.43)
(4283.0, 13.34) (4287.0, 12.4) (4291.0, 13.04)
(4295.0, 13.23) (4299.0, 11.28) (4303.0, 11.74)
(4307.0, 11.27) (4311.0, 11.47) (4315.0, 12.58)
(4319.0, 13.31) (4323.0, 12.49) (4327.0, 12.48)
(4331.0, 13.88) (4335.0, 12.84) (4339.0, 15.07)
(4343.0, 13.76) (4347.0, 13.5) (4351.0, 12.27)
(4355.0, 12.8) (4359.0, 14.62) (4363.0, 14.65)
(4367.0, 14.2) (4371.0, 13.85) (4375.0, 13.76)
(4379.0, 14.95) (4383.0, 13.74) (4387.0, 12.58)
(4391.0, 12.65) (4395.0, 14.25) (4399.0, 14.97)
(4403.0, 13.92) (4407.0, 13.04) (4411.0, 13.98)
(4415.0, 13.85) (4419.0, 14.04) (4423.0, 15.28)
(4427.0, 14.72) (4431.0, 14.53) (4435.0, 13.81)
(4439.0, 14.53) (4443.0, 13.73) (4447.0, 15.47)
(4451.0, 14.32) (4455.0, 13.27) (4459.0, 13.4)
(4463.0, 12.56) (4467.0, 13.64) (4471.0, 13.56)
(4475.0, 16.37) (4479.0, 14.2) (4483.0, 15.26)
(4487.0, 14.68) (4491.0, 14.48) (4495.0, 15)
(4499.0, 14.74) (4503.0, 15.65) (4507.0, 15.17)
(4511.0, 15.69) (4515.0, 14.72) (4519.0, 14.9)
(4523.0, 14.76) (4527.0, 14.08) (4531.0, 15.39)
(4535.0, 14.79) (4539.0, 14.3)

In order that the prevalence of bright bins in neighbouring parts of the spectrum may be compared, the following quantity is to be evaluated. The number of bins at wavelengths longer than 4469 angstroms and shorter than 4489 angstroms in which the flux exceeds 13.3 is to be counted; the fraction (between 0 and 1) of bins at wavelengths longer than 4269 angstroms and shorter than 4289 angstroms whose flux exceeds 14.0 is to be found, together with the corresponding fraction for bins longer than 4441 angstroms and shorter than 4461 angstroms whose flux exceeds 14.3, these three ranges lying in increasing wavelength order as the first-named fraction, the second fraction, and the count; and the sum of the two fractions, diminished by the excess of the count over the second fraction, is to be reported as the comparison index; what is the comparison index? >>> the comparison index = -4.2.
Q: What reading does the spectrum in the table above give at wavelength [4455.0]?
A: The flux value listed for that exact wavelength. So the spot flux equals 13.27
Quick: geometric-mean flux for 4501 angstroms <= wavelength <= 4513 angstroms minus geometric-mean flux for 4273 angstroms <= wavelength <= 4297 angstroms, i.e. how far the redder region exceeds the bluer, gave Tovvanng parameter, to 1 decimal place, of 2.6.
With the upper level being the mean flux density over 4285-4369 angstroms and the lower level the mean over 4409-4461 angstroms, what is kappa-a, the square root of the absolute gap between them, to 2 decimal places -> 1.11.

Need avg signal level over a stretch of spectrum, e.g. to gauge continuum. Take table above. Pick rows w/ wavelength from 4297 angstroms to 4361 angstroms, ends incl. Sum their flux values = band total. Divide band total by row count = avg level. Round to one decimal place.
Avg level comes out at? 12.8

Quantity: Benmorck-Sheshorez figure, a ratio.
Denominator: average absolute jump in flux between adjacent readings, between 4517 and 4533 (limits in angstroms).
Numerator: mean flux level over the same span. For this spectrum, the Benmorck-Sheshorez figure 21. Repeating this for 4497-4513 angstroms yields 24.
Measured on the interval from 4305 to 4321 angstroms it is 18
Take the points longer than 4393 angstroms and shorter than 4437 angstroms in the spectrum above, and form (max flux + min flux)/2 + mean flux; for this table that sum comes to 28.4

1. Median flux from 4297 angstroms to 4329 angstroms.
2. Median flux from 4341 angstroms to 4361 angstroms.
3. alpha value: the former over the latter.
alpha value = 0.897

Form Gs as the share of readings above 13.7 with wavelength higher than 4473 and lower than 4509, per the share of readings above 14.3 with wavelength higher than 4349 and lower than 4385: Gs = 3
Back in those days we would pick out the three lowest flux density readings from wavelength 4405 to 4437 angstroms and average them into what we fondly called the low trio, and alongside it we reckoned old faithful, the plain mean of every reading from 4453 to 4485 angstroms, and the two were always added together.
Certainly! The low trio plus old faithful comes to 27.6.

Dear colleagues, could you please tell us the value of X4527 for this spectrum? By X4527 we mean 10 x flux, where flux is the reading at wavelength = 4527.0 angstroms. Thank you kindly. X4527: 141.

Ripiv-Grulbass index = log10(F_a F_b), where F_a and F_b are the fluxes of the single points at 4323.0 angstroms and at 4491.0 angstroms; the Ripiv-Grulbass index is 2.26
